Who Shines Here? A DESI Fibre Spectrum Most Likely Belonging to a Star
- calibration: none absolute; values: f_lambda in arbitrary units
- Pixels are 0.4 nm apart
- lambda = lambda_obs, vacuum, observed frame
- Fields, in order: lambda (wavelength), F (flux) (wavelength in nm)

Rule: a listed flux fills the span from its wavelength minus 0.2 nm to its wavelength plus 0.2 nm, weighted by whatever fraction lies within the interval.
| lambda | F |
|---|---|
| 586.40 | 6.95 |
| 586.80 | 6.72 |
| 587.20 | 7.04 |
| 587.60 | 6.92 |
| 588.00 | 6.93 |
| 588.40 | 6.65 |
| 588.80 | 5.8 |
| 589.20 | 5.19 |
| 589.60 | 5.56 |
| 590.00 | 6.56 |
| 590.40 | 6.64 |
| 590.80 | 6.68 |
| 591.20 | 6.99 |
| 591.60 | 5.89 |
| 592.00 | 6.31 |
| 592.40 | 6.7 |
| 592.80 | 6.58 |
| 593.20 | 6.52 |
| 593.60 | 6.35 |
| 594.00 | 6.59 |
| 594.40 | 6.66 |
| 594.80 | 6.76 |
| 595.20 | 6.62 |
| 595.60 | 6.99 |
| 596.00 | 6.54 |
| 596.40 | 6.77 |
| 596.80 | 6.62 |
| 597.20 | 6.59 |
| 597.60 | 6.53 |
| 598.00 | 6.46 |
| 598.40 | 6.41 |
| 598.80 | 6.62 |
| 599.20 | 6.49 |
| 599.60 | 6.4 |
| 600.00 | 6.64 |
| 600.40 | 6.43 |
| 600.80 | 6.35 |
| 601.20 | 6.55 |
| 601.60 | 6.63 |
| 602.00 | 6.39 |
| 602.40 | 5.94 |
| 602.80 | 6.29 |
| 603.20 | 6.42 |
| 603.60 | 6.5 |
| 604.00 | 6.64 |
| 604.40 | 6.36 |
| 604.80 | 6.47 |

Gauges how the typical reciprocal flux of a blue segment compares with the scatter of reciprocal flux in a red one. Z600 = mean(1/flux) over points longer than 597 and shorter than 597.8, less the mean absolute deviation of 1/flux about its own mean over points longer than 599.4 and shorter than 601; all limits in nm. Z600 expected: 0.150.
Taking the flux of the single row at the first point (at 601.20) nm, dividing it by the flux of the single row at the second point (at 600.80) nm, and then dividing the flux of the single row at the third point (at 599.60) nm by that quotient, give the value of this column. 6.2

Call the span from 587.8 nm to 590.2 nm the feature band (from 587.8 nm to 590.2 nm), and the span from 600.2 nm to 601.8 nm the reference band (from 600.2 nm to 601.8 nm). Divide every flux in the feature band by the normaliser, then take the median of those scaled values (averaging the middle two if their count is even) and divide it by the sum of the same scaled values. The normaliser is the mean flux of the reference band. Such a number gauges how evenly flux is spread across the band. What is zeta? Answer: 0.168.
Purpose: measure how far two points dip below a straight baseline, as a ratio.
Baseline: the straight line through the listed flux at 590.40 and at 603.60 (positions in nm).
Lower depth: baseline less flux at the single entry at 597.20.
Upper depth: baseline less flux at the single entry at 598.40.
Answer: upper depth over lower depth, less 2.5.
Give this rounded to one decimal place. -9.1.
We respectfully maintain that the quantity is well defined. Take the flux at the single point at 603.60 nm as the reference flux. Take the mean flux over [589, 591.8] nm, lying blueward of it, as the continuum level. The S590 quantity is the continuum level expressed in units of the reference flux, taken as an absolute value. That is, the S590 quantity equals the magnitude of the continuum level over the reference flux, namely 0.96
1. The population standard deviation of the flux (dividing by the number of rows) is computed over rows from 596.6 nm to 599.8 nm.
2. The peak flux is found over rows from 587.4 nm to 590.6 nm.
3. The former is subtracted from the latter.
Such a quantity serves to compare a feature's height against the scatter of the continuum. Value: 6.85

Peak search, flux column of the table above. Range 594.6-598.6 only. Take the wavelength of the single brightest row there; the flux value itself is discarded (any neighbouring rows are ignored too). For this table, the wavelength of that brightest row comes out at 595.60 nm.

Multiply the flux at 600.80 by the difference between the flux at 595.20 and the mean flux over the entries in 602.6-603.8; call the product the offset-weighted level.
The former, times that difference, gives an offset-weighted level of 1.4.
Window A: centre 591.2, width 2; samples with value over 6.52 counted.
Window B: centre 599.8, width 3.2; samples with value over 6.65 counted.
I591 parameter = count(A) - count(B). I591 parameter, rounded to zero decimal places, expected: 3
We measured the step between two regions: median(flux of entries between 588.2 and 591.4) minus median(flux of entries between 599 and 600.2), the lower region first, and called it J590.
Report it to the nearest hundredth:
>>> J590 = 0.11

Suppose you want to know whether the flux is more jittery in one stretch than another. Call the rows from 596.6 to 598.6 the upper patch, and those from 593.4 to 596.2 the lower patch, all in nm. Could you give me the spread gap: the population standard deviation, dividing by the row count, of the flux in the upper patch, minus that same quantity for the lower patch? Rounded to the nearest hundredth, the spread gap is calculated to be -0.10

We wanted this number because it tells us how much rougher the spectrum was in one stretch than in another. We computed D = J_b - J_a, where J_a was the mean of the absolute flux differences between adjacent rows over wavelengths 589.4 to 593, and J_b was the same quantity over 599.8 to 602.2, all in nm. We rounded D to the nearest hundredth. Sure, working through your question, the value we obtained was -0.27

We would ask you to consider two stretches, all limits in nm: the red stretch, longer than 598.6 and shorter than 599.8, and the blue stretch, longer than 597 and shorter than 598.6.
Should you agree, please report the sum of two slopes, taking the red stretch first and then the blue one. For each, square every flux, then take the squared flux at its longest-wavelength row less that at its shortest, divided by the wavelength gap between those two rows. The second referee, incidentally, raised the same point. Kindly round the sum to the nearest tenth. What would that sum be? -5.5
